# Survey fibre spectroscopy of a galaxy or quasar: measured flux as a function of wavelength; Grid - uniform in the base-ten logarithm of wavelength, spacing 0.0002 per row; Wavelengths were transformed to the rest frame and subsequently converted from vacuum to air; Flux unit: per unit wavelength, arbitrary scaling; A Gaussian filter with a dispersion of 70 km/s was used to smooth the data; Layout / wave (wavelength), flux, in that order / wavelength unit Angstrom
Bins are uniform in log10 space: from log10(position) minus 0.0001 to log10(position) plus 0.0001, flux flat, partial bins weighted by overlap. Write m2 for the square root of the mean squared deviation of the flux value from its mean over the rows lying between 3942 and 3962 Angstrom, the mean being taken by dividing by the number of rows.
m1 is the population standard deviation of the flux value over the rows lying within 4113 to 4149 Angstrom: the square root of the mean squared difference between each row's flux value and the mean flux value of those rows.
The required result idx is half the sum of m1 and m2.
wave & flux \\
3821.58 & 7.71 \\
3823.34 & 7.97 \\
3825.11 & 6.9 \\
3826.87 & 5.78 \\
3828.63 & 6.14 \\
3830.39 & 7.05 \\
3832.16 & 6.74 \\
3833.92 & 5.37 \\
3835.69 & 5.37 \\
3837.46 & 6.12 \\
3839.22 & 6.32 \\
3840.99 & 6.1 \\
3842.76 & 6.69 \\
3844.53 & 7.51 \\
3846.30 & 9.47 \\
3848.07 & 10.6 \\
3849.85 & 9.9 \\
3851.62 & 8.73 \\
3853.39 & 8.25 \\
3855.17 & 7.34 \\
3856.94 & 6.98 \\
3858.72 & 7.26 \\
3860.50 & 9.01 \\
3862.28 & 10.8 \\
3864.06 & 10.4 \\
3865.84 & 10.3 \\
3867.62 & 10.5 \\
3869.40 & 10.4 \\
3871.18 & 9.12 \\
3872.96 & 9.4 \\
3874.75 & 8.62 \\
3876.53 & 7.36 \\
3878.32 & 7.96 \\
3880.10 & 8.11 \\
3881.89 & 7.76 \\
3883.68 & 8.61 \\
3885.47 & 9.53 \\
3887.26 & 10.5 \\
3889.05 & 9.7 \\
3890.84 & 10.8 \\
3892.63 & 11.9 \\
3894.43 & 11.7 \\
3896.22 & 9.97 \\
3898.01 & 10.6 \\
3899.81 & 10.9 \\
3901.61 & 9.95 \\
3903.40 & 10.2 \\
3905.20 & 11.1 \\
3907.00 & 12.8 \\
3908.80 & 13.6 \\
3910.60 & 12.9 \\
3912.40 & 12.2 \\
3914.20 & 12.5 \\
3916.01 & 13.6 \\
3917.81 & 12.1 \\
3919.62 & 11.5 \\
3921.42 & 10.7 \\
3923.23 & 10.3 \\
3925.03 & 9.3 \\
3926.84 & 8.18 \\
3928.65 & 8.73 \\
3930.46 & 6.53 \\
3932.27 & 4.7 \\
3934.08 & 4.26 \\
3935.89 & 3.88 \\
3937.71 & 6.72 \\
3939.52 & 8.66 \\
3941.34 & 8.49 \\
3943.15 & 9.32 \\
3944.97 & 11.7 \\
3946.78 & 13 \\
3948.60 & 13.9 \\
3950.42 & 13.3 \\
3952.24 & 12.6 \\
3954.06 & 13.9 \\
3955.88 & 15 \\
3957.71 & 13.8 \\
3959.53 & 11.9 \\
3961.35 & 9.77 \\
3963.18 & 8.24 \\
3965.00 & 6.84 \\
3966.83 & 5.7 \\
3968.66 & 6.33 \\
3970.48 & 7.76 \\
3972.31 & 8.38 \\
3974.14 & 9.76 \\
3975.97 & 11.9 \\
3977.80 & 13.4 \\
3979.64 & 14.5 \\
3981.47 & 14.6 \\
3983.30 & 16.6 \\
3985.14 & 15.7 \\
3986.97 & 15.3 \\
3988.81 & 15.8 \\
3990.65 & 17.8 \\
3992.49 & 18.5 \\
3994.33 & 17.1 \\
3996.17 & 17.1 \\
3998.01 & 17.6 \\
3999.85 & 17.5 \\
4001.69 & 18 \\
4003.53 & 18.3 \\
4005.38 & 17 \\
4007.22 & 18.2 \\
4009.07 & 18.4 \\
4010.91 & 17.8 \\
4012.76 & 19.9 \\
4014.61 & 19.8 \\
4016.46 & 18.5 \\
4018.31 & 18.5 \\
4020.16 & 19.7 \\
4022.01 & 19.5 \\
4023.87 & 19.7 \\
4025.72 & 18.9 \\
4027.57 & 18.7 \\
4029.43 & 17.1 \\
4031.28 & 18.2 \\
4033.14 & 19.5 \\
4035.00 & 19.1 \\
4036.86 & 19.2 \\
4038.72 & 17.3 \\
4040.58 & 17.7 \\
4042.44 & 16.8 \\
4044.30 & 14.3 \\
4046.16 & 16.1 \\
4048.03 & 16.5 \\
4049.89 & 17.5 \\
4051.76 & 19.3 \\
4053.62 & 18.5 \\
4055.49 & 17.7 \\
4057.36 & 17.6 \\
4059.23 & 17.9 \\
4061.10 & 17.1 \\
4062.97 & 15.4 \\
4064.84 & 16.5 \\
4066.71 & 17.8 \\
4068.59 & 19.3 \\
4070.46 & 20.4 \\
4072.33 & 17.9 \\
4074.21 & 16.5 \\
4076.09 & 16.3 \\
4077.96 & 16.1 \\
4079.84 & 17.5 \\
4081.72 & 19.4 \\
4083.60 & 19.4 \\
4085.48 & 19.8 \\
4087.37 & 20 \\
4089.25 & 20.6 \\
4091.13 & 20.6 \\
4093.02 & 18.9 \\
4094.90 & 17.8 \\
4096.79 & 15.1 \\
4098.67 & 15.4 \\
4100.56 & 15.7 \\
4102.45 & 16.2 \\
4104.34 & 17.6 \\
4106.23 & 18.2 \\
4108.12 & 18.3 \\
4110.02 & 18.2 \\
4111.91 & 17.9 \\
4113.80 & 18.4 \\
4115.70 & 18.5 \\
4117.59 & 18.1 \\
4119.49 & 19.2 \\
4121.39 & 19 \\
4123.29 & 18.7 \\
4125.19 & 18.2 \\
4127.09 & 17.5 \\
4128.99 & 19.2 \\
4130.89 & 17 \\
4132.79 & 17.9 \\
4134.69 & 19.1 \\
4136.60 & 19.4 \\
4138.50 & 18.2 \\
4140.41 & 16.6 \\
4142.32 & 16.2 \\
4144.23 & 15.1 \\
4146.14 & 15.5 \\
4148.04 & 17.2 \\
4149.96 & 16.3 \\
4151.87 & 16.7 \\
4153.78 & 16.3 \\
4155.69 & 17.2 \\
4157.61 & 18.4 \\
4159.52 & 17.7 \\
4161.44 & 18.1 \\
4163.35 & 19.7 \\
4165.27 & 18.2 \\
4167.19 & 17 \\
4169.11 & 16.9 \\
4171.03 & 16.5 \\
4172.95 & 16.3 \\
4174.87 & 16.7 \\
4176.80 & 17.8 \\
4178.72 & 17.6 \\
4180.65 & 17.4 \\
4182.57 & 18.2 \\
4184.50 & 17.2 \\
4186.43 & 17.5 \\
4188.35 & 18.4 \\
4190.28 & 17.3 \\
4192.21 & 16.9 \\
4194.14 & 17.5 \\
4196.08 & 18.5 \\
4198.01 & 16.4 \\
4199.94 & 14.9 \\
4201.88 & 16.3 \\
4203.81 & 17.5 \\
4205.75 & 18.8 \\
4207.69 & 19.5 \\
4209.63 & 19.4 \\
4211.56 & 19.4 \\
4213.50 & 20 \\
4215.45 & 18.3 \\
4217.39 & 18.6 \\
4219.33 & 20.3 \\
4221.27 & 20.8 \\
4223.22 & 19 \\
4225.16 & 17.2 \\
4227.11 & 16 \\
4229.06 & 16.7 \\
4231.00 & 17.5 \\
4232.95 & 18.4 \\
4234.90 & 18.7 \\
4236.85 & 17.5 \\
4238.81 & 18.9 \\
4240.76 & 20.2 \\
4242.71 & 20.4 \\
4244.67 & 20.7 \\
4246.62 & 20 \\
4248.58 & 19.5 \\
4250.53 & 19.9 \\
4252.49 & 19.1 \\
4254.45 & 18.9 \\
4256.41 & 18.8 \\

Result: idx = 1.5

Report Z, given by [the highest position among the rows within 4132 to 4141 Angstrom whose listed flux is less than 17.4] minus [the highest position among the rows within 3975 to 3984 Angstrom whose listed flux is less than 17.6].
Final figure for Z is 157.1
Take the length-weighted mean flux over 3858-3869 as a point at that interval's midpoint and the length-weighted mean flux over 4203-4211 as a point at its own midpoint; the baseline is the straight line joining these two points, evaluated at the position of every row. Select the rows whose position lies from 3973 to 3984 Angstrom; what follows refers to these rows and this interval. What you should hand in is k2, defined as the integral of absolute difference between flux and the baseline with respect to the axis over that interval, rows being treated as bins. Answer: 21.1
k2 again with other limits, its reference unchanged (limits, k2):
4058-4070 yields 28.6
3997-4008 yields 47.4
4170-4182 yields 11.4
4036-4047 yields 27.5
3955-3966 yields 31.7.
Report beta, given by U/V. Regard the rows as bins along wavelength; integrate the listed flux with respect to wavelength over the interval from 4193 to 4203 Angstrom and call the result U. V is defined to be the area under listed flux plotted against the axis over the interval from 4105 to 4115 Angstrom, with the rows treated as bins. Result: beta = 0.92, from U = 167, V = 182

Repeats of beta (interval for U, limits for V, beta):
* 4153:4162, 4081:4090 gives 0.88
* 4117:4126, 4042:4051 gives 1.15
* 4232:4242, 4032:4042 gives 1.02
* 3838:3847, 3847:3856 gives 0.79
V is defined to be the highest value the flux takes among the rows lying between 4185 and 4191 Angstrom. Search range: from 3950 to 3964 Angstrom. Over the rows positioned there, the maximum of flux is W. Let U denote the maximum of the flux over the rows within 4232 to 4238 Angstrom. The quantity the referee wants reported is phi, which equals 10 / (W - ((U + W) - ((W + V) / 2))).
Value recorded -5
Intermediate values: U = 18.7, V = 18.4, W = 15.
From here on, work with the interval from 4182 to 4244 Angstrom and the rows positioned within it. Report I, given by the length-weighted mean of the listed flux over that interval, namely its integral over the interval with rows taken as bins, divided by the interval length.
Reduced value 18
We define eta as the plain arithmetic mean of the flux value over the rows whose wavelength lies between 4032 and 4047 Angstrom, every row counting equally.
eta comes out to 17.5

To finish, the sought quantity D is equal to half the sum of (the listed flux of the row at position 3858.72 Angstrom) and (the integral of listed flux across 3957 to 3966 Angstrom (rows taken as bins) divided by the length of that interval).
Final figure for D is 9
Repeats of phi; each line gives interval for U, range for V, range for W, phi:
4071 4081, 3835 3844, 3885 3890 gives -1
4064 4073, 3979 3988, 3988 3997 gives -4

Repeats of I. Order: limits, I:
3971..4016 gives 16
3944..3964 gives 12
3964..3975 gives 7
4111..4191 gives 18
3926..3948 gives 8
